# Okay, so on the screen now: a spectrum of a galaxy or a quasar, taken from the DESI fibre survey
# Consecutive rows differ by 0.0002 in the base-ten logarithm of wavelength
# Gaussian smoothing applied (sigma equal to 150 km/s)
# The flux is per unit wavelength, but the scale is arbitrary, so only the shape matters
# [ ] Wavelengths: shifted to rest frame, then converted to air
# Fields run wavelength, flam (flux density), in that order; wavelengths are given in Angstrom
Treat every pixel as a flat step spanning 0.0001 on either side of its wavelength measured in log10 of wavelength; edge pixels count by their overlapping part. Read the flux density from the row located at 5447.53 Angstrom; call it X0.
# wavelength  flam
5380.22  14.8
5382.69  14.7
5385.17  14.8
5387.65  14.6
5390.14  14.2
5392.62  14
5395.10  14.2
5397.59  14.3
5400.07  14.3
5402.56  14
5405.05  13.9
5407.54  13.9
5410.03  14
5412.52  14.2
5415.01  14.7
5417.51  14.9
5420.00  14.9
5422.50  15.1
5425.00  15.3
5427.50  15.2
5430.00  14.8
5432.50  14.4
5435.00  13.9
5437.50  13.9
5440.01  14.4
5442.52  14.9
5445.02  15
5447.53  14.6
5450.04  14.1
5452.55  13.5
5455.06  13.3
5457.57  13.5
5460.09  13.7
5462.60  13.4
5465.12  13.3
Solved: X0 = 14.6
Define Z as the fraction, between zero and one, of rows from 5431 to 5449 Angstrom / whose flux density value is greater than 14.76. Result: 0.29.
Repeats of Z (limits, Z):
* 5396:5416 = 0.00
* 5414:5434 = 0.75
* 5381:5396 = 0.17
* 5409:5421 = 0.40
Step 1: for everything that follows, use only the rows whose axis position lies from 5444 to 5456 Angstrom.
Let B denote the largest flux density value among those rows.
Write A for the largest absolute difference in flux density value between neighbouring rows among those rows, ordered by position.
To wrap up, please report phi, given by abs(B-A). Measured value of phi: 14.4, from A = 0.60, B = 15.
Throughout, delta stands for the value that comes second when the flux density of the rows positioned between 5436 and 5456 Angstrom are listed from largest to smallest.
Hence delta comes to 14.9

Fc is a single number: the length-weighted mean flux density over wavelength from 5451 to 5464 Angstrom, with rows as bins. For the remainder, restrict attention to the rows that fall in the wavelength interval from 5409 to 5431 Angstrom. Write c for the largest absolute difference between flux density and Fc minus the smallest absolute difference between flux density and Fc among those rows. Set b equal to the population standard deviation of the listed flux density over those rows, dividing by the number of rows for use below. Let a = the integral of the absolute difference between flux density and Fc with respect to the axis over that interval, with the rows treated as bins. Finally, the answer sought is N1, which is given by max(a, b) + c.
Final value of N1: 30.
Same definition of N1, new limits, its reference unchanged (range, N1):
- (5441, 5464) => 15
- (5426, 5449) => 26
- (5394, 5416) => 16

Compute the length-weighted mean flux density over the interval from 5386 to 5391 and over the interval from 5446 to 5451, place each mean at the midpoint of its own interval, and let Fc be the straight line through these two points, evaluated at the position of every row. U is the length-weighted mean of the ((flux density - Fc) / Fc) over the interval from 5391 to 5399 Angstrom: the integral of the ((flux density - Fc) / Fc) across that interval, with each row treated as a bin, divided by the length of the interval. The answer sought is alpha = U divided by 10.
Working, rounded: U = -0.02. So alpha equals -0.002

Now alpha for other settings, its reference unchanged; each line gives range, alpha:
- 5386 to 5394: -0.001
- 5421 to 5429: 0.005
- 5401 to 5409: -0.003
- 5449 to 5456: -0.005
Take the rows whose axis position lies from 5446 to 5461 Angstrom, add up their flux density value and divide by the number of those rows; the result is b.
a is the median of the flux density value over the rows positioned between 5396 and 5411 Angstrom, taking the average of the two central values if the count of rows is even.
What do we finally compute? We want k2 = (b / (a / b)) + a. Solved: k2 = 27.6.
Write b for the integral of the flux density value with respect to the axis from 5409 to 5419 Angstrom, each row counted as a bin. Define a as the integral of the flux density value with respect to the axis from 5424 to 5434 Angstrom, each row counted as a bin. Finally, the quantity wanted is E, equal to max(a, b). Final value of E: 149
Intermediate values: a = 149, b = 145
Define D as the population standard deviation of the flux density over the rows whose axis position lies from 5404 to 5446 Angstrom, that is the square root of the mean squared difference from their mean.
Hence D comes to 0.49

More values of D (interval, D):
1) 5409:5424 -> 0.40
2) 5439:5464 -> 0.61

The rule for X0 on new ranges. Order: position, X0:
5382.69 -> 14.7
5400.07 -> 14.3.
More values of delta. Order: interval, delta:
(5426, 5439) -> 14.8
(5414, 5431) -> 15.2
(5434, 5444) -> 14.4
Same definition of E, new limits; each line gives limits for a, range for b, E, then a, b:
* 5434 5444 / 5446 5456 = 143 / 143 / 139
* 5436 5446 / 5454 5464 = 145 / 145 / 135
